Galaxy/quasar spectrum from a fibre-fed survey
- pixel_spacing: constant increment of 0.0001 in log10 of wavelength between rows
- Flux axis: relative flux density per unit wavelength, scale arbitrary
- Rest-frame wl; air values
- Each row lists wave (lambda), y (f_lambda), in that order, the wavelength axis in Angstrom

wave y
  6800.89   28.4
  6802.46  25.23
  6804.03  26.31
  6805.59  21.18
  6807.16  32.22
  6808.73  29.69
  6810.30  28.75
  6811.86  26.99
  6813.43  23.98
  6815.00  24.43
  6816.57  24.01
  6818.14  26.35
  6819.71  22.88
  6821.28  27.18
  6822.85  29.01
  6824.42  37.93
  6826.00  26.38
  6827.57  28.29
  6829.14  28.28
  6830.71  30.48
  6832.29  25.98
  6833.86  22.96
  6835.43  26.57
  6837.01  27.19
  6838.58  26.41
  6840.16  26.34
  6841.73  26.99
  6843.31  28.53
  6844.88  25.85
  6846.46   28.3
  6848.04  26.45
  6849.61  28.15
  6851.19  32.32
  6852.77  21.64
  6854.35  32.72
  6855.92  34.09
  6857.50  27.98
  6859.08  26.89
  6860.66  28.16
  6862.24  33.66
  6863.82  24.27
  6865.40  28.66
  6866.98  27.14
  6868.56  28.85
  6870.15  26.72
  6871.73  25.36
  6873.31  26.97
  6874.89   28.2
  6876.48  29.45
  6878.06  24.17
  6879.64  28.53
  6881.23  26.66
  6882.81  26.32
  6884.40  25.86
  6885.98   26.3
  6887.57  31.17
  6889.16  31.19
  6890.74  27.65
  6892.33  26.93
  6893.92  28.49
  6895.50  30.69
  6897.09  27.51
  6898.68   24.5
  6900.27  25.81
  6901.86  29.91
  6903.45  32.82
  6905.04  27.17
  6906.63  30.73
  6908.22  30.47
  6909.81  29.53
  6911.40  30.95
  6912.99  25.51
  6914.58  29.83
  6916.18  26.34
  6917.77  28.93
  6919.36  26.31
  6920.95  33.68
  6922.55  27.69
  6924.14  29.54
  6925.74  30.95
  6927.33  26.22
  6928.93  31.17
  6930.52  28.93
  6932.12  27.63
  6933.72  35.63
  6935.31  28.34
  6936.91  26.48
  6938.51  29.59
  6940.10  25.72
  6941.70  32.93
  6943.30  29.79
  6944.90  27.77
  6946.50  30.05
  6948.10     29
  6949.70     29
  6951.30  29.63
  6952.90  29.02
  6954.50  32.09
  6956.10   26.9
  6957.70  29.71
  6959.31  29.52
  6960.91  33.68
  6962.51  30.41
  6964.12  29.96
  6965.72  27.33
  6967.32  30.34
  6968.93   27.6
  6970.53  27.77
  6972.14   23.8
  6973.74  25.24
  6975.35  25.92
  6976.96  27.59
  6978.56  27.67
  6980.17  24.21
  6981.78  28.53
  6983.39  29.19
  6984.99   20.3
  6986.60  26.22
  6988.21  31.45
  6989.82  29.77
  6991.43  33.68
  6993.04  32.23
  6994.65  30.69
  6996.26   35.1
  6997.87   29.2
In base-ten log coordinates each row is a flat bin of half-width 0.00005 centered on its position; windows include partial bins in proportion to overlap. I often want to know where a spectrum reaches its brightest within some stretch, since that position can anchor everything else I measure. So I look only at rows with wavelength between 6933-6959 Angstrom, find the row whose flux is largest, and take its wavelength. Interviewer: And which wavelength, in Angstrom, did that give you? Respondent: 6933.72 Angstrom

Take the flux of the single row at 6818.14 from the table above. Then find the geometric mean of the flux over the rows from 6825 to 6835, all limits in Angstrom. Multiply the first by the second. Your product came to 710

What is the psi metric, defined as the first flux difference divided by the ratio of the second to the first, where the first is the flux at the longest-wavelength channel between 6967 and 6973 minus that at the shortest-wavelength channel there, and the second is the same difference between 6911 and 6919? -21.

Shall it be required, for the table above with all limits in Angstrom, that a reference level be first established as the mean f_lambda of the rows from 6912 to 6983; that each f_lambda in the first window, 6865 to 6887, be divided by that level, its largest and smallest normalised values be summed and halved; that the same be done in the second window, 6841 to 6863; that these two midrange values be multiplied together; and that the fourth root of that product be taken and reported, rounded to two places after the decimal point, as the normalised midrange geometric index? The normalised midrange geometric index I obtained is 0.98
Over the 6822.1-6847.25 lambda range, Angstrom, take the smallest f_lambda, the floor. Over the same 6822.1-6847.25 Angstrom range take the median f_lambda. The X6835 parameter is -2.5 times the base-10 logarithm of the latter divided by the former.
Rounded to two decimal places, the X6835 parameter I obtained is -0.18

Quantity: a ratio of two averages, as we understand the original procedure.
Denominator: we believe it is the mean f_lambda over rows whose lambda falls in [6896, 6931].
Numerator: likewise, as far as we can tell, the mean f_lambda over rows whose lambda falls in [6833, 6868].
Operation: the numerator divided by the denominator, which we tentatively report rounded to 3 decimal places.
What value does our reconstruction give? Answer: 0.963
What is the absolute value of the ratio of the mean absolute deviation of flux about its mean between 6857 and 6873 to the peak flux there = 0.050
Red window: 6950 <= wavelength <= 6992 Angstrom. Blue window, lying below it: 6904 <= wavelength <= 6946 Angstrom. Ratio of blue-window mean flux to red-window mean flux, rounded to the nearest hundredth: 1.03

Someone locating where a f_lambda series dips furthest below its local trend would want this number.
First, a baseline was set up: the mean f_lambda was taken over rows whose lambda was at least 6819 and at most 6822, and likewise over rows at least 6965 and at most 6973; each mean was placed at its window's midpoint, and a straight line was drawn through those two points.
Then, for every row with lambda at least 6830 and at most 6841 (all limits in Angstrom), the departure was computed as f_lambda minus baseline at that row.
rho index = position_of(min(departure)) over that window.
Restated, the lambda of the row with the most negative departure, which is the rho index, 6833.86 Angstrom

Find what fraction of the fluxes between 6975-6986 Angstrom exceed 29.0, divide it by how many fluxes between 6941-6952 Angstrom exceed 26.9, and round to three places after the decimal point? 0.020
